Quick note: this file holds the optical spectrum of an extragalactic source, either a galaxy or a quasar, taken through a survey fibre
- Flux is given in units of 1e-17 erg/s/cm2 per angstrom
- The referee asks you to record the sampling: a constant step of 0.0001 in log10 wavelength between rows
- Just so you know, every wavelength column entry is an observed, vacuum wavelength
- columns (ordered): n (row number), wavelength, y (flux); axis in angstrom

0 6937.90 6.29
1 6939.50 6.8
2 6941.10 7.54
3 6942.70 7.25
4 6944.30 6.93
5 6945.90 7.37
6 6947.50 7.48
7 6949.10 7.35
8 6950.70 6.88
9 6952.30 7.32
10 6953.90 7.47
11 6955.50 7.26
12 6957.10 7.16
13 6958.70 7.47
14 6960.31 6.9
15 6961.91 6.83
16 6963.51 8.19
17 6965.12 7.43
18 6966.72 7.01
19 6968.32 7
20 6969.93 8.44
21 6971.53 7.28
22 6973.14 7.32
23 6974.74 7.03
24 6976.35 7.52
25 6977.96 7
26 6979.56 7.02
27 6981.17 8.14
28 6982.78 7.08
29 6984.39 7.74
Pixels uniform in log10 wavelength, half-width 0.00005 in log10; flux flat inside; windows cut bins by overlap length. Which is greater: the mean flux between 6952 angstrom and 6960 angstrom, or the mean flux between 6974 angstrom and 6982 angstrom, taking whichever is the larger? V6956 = 7.34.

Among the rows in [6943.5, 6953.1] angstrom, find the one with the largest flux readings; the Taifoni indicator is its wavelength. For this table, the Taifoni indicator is 6947.50 angstrom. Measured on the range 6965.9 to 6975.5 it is 6969.93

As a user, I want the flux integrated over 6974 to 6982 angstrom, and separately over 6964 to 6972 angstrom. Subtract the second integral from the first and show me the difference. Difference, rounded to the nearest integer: -1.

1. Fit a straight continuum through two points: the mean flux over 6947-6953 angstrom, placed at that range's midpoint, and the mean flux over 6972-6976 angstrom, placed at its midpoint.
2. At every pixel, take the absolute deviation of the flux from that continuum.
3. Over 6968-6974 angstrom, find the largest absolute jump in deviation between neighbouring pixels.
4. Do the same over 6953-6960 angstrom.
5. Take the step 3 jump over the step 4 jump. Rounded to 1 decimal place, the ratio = 5.6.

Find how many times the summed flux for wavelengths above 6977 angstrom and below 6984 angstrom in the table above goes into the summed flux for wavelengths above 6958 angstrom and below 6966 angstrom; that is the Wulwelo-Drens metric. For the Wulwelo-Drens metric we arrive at 1.26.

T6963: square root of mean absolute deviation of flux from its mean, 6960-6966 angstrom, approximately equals 0.69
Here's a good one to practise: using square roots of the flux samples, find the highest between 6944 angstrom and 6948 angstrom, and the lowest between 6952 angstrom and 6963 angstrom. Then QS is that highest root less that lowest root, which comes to 0.12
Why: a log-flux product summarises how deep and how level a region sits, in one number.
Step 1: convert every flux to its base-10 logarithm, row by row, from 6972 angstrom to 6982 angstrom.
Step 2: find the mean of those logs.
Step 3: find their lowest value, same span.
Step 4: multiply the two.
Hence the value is 0.731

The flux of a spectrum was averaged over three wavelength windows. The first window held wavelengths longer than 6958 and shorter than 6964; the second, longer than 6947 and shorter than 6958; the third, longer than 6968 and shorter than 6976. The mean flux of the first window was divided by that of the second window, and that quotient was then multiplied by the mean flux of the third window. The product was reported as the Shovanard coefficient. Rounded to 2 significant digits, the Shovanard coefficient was 7.5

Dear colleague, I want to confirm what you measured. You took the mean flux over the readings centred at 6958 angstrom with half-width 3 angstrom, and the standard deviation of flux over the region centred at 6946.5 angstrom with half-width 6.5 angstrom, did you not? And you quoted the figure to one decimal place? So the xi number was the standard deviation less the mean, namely -7.0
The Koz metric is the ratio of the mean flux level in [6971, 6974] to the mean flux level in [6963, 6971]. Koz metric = 0.96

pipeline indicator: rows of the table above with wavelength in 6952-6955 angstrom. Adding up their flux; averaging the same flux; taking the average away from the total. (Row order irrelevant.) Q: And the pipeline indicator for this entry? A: 7.39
